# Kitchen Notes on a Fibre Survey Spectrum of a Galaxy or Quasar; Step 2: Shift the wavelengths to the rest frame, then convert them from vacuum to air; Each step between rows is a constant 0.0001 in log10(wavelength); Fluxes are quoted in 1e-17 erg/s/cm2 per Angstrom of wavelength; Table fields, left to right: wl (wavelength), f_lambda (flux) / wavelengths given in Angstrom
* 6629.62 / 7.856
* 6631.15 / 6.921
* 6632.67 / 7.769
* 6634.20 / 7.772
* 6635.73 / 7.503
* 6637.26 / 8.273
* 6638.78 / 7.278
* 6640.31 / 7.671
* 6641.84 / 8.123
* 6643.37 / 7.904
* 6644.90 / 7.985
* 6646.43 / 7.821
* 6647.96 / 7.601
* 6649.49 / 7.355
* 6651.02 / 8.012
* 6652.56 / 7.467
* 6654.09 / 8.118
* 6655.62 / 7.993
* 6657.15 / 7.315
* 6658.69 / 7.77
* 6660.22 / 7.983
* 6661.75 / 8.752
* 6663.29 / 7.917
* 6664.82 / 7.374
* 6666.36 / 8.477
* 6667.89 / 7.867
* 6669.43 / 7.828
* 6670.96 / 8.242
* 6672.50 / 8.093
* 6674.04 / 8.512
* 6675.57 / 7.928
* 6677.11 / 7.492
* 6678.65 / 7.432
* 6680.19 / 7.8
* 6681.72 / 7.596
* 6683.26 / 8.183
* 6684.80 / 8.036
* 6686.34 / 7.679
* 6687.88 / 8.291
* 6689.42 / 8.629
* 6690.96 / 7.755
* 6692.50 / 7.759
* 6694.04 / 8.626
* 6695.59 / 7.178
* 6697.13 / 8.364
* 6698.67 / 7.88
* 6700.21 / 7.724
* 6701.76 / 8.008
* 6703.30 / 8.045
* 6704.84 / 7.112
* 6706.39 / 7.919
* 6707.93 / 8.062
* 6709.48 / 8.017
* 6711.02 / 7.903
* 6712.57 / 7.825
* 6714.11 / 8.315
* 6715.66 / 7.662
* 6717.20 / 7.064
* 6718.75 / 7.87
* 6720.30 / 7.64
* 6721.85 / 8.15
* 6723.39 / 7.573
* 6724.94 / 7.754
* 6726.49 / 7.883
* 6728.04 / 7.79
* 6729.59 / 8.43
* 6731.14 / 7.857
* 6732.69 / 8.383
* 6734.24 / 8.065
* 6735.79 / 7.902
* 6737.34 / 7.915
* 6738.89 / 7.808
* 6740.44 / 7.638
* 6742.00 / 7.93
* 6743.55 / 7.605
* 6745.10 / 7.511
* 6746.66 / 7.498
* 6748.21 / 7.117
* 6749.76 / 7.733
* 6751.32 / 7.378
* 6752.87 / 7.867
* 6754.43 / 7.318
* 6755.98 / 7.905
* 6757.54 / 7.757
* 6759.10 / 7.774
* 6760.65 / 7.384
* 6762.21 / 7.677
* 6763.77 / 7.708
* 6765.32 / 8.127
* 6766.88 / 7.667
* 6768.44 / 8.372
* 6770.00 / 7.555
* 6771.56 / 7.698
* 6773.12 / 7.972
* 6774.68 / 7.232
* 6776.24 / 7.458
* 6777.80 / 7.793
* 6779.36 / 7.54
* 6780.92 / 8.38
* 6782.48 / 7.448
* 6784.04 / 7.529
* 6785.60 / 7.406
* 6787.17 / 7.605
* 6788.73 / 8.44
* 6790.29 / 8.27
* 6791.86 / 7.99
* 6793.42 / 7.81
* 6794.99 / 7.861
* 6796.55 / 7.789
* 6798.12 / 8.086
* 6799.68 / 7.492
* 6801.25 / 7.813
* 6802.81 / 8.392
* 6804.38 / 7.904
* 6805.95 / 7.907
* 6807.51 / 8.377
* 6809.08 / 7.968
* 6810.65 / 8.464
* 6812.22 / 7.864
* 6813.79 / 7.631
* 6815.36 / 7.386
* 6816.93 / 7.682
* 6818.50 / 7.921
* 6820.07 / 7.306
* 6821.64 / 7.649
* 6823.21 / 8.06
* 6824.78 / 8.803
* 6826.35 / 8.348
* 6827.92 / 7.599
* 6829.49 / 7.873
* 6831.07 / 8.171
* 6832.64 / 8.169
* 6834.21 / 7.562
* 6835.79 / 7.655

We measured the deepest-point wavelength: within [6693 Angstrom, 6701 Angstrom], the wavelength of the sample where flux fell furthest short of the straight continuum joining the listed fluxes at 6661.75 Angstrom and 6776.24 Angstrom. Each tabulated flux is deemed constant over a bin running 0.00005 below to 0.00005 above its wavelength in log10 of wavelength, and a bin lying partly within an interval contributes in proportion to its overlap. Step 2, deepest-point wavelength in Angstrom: 6695.59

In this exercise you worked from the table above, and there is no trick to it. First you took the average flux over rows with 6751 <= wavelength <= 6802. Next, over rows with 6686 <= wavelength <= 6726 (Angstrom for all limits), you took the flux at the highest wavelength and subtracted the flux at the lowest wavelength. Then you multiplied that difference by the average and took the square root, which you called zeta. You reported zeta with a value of 0.8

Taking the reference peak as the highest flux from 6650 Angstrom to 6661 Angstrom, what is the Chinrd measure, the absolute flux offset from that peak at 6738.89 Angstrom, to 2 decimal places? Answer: 0.31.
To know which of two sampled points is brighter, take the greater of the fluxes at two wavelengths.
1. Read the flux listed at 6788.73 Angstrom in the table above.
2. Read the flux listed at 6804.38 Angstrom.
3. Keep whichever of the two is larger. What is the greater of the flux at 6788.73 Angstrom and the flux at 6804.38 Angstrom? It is 8.44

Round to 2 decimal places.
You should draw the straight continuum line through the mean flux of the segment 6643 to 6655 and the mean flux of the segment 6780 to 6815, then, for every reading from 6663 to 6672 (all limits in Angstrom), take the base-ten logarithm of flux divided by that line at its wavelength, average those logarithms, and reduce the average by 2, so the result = -1.99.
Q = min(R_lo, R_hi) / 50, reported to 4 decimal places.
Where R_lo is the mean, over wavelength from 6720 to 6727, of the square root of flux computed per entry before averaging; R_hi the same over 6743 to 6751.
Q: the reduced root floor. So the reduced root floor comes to 0.0547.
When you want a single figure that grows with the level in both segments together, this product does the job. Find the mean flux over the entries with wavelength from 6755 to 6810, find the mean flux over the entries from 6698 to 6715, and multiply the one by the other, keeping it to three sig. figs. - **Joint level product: 61.8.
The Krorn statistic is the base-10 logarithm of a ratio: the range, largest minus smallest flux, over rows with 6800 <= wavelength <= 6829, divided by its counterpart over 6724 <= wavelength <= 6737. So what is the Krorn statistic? 0.35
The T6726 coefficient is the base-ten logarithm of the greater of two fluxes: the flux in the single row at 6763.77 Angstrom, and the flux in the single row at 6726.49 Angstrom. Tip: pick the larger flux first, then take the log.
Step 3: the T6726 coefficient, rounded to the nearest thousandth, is 0.897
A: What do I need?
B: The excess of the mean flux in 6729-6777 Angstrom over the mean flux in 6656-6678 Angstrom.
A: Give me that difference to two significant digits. -0.22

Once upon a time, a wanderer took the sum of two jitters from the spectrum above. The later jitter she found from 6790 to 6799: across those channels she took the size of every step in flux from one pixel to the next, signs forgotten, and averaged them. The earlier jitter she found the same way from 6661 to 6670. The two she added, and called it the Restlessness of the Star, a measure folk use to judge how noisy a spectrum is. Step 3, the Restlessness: 0.80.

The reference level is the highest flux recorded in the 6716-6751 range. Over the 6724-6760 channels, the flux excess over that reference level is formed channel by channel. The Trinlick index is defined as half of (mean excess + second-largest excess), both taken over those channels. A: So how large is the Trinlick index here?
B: -0.35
